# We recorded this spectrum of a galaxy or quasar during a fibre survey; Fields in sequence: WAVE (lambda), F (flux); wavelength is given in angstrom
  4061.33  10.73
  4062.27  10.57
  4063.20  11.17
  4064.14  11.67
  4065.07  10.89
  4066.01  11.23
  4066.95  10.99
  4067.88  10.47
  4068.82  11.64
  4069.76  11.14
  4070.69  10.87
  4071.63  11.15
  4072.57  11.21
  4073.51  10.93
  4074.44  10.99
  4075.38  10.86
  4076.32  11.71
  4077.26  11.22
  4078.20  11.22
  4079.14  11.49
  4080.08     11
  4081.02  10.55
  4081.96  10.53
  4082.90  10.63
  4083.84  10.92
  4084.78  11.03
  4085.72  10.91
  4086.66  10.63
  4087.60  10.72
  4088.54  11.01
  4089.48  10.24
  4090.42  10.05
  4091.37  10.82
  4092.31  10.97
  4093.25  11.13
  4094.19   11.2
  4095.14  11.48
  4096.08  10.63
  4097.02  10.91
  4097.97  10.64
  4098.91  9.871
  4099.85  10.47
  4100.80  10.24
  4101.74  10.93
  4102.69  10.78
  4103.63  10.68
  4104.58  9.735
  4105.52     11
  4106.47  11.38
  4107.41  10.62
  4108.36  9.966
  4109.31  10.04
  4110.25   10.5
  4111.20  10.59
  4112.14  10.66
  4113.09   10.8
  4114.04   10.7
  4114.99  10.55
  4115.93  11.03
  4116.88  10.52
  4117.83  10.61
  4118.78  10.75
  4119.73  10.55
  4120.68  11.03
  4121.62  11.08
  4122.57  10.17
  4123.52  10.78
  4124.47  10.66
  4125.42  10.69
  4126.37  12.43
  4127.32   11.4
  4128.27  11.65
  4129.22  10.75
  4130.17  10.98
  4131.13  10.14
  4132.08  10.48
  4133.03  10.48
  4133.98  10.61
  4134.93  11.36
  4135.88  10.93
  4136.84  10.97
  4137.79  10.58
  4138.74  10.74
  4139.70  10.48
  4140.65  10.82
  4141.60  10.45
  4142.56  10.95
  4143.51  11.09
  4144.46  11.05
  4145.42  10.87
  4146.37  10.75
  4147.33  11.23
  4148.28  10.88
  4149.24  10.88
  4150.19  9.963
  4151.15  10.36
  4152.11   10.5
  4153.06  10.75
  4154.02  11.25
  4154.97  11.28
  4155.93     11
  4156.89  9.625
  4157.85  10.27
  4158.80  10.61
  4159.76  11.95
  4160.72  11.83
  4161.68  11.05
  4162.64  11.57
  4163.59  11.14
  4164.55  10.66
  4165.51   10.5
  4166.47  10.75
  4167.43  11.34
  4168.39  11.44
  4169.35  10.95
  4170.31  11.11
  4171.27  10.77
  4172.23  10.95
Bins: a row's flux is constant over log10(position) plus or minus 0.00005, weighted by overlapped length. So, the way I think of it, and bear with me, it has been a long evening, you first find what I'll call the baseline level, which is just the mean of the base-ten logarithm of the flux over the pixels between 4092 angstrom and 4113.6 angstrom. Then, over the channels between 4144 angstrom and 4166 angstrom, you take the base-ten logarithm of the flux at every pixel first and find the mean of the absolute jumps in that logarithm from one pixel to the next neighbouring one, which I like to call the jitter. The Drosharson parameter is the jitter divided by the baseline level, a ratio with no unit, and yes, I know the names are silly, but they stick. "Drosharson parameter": 0.0175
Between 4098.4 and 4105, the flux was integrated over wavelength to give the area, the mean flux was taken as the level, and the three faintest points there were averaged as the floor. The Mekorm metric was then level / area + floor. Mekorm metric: 10.1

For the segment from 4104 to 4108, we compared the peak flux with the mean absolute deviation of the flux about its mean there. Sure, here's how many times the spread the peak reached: 22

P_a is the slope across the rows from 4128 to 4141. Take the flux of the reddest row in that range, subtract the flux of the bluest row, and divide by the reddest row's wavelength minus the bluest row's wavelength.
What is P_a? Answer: -0.067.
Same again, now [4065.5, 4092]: -0.016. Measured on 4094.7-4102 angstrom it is -0.083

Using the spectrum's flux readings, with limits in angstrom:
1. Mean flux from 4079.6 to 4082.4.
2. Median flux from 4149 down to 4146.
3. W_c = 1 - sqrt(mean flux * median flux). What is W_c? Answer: -9.79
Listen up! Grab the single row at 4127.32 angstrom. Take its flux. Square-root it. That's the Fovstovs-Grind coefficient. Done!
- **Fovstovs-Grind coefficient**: 3.38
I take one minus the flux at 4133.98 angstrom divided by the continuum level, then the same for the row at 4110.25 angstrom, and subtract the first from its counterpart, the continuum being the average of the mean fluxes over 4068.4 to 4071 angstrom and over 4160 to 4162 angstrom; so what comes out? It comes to 0.010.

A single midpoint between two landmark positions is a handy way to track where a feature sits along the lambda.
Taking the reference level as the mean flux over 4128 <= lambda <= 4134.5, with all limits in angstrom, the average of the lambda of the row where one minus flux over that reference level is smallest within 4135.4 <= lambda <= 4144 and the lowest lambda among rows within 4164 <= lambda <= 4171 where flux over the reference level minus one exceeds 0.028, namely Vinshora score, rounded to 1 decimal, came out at 4155.5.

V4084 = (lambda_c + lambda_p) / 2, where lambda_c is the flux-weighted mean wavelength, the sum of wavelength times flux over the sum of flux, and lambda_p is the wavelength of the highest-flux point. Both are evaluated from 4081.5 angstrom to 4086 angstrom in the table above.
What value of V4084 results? 4084.3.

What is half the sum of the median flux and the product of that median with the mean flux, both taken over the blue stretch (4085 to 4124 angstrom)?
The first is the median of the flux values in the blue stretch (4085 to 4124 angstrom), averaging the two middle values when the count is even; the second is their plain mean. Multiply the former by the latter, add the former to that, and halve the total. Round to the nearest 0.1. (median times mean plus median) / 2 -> 62.3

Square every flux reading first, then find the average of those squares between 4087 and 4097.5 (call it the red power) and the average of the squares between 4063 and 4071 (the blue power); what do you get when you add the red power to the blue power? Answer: 241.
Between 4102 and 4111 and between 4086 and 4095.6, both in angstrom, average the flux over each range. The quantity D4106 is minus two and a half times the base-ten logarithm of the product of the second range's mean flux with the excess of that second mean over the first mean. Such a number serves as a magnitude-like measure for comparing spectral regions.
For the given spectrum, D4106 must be -1.3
